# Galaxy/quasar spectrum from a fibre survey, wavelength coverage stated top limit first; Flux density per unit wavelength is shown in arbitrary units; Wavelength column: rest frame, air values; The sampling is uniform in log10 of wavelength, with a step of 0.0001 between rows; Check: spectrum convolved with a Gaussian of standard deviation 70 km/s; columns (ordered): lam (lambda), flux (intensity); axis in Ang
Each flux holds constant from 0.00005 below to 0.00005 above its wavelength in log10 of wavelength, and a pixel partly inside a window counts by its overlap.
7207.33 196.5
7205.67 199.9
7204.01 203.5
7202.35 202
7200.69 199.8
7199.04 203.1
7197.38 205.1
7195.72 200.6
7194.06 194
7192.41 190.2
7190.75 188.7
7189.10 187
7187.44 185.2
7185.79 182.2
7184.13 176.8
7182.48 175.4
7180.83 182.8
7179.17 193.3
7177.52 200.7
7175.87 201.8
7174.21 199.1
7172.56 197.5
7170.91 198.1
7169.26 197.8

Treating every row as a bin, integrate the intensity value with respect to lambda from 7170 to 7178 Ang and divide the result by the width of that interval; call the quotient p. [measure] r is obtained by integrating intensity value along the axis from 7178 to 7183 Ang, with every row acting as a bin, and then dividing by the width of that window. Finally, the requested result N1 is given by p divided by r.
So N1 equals 1.07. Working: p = 199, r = 186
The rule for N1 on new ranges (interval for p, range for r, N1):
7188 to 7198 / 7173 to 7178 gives 0.97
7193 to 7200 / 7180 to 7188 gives 1.11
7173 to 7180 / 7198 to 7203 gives 0.98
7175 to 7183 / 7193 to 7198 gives 0.96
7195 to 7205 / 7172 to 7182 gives 1.04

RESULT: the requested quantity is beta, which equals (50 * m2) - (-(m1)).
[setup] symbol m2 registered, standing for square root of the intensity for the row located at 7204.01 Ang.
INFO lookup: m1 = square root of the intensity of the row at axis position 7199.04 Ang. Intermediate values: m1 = 14.3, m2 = 14.3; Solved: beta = 728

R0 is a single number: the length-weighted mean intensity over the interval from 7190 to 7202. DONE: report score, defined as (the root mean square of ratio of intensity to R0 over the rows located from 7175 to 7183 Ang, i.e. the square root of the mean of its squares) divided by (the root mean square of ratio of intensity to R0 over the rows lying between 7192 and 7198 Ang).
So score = 0.97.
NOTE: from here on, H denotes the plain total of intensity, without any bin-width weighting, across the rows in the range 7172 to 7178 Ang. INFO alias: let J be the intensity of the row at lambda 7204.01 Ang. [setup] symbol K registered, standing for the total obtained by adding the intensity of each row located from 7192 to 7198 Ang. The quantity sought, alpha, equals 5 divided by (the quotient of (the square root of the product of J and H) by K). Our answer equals 9.8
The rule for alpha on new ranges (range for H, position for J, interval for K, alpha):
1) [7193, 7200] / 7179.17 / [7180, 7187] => 9.1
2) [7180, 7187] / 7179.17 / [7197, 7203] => 10.9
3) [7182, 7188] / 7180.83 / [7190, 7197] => 10.7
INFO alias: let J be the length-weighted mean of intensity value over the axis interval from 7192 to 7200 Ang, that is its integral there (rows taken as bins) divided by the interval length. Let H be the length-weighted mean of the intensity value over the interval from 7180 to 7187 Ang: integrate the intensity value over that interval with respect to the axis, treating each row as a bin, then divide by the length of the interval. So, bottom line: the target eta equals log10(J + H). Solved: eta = 2.58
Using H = 180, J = 199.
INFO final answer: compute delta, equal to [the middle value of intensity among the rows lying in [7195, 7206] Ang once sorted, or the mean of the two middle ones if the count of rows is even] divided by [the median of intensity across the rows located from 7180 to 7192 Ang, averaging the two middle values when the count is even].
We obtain 1.11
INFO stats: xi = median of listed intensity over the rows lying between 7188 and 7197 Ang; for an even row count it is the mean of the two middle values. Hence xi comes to 190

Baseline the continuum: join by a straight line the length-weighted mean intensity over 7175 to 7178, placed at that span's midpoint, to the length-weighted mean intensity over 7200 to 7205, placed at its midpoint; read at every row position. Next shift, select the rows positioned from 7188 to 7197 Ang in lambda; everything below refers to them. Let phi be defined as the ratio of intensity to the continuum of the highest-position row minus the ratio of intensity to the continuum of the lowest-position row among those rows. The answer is 0.07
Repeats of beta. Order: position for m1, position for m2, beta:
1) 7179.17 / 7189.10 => 698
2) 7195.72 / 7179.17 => 709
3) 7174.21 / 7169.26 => 717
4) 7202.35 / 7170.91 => 718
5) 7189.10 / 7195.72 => 722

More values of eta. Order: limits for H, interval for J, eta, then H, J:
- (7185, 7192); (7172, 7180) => 2.58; 186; 198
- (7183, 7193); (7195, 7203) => 2.59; 185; 202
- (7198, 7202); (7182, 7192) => 2.59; 202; 183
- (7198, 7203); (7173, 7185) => 2.59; 202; 190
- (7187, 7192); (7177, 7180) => 2.58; 187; 197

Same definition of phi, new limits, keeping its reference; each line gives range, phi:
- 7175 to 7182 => -0.10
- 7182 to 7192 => 0.07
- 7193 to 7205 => 0.05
